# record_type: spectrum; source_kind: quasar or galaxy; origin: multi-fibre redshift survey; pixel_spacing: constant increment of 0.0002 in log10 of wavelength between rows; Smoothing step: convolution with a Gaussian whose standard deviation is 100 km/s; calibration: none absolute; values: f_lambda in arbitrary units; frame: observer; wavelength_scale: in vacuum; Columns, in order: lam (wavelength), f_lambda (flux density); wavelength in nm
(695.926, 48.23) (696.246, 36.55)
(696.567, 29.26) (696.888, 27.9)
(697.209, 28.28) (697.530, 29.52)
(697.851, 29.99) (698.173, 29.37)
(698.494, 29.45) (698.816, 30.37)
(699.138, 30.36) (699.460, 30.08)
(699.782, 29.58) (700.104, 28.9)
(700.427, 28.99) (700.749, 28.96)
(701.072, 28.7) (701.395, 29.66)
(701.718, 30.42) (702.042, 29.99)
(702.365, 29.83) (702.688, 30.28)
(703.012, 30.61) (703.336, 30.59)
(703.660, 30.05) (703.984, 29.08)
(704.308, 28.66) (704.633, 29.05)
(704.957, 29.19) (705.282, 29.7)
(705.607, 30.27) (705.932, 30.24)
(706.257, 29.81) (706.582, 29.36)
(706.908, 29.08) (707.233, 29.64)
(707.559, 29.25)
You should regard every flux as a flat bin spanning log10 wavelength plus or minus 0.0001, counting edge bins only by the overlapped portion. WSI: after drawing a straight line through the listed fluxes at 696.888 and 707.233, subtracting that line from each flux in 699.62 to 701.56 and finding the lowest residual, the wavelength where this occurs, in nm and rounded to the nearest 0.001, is 701.072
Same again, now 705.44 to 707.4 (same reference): 706.908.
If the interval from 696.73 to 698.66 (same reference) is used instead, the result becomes 696.888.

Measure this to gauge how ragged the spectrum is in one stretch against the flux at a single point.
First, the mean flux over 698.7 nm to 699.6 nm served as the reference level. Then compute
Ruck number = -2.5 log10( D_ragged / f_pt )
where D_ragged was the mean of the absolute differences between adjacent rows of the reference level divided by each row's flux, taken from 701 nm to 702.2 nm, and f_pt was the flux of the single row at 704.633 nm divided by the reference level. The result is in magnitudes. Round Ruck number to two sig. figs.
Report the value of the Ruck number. 4.0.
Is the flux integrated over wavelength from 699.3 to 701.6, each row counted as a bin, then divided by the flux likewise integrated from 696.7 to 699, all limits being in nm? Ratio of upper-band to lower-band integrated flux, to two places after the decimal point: 1.00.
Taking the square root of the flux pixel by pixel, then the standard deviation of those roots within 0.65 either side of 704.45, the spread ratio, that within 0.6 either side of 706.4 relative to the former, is 2.2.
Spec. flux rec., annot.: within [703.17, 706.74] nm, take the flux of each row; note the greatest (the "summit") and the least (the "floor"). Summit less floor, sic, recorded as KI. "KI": 1.9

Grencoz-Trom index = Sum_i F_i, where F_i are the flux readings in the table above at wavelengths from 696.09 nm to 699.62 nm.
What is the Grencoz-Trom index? 331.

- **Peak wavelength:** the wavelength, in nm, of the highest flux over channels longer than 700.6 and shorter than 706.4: 703.012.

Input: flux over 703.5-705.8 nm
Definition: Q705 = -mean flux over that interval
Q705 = -29.4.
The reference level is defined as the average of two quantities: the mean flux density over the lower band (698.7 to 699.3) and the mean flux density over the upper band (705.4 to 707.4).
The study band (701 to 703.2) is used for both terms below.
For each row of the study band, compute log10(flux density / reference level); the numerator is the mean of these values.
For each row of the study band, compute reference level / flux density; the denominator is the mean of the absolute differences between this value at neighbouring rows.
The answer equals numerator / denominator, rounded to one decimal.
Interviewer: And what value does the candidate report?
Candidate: -0.1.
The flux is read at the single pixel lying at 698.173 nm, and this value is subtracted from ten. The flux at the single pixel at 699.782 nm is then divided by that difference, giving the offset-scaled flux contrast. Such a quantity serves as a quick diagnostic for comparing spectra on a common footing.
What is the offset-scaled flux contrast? -1.53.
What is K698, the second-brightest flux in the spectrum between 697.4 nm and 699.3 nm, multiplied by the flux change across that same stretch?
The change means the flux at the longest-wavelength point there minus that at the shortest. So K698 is 26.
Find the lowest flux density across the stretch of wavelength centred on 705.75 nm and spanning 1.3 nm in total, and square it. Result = 882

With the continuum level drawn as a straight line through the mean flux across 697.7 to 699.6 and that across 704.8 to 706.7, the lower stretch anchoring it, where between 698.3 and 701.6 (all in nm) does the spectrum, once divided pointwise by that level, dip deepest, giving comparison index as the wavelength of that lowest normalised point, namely 701.072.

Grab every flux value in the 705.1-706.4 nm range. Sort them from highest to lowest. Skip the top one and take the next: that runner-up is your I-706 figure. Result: 30.24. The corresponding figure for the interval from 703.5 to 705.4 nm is 29.7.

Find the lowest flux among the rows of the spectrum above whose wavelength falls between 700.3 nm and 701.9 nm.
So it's 28.7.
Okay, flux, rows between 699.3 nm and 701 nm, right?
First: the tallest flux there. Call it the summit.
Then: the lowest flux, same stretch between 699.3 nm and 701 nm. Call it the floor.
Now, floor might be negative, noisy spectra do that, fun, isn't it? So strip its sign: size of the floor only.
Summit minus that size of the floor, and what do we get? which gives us 1.2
